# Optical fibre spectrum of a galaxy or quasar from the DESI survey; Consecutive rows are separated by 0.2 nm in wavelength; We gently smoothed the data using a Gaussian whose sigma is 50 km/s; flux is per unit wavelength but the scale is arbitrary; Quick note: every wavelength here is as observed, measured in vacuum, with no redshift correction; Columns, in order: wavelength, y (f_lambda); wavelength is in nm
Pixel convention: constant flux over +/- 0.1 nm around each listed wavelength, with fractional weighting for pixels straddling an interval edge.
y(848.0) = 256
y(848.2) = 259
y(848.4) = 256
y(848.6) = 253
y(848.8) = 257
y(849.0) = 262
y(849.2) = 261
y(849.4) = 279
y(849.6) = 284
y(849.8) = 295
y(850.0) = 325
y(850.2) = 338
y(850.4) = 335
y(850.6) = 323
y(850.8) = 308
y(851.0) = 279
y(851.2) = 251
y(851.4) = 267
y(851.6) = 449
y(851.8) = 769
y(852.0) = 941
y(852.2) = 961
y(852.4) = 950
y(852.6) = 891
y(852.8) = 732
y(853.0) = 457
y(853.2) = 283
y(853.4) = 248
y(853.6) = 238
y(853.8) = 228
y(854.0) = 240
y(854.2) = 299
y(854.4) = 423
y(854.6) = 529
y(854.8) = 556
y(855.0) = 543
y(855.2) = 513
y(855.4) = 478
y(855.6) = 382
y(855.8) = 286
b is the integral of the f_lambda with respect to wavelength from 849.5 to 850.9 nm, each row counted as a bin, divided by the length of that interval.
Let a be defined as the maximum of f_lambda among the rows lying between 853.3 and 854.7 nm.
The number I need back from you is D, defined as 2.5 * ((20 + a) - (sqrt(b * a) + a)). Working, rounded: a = 529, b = 315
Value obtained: -971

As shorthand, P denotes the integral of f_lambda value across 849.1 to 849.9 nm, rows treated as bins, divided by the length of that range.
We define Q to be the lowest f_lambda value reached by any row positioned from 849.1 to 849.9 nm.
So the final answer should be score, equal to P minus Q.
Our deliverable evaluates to 19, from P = 280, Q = 261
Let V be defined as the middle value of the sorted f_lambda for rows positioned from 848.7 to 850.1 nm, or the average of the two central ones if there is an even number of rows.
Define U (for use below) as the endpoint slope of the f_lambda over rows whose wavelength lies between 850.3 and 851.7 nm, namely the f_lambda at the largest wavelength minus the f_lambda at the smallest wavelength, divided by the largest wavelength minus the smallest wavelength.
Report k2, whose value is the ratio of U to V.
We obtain 0.3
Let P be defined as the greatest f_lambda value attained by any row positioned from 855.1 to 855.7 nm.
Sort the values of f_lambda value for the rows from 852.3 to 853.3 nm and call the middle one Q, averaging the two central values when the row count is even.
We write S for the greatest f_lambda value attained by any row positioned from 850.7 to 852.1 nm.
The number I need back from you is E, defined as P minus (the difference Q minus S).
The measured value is 722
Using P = 513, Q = 732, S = 941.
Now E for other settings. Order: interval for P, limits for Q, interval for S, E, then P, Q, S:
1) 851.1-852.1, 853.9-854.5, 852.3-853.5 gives 1592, 941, 299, 950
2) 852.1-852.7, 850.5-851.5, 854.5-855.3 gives 1238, 961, 279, 556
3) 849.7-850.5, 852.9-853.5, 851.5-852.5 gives 1016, 338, 283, 961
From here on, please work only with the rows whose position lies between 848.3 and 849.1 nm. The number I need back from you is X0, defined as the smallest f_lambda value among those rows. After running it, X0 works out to 253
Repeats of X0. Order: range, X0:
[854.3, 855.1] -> 423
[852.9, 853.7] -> 238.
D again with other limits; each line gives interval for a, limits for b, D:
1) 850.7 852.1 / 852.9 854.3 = -1244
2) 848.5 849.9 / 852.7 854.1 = -749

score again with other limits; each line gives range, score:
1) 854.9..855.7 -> 97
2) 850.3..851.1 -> 32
